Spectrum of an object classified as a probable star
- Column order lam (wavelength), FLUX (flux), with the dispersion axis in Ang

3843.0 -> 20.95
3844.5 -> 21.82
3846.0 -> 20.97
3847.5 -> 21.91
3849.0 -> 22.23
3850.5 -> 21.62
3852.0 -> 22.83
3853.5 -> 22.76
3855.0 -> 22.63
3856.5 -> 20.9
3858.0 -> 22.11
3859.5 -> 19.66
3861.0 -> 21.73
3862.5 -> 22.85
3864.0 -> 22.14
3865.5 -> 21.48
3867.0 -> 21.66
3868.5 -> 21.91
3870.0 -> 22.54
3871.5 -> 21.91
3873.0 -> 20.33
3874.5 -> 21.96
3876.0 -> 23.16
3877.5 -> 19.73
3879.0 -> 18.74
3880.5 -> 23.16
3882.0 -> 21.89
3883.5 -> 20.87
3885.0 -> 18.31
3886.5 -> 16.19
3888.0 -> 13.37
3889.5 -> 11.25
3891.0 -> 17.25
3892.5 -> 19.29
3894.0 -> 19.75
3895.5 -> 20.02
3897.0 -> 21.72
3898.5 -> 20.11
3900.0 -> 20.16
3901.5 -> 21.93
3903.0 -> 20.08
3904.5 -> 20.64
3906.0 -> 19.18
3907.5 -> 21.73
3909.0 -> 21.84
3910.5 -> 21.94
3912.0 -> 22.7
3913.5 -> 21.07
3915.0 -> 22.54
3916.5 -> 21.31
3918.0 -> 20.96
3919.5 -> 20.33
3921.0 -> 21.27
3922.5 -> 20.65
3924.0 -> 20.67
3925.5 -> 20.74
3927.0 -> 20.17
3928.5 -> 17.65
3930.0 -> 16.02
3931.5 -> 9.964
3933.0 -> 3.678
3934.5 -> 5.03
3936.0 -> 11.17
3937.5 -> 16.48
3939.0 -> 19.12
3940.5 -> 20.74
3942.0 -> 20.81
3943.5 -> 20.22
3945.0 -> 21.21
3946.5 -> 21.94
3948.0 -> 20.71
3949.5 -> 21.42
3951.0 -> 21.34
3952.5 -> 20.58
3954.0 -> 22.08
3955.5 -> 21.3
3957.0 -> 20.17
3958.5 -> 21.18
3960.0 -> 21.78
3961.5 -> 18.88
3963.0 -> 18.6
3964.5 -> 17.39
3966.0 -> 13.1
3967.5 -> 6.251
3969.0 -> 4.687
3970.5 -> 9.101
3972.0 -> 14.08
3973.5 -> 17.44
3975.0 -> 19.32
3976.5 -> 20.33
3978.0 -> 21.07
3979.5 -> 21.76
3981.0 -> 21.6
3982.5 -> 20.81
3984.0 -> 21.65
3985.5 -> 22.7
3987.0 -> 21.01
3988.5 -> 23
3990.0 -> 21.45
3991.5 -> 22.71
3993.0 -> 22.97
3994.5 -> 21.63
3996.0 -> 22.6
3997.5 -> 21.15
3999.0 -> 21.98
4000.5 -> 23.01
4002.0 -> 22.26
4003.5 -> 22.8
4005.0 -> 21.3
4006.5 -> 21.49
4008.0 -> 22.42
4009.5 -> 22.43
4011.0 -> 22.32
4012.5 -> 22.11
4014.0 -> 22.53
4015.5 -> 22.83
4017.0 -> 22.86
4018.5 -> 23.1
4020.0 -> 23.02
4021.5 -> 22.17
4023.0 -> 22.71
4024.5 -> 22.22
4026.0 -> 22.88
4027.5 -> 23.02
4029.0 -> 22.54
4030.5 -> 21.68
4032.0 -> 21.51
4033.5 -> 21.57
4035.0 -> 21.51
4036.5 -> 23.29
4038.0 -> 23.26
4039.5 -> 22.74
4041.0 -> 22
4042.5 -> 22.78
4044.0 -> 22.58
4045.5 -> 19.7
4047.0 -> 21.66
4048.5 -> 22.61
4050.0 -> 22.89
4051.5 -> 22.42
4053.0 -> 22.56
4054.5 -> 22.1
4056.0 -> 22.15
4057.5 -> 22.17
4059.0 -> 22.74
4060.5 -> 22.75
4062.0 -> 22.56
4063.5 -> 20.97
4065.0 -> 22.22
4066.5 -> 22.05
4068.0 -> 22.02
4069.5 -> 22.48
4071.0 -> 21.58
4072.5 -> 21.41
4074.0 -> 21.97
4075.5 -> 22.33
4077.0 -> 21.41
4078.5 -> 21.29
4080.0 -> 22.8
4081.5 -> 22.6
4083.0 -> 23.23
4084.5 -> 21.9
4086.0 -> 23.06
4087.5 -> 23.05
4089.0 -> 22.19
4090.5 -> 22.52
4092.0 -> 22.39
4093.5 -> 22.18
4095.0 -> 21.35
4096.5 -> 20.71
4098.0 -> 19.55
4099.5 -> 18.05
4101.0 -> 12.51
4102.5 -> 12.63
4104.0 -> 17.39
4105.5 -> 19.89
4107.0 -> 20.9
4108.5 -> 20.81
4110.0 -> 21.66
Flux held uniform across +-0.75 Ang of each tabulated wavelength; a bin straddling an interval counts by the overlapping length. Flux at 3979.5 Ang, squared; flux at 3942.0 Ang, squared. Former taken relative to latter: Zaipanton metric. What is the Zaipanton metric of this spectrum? 1.09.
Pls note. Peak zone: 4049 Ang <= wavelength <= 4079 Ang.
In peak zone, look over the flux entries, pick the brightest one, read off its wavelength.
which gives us 4050.0 Ang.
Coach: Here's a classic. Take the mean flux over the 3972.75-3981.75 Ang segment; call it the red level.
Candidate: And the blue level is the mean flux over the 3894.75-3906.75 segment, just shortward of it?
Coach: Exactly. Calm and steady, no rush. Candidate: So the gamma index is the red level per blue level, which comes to 0.99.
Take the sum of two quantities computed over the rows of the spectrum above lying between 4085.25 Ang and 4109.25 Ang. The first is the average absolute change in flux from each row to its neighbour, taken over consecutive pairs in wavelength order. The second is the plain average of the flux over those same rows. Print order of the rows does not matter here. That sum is 21.3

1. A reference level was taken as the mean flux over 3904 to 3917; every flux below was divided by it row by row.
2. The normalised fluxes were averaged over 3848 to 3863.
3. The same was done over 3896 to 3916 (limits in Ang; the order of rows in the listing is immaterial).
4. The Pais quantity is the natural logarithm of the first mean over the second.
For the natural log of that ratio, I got 0.03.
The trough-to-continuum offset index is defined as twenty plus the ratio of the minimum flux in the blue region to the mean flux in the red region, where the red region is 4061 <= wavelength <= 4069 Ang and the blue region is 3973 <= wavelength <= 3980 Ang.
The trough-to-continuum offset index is 20.79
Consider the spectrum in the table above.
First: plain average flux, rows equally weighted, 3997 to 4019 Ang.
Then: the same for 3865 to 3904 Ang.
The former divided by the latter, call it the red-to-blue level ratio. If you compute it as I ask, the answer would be 1.12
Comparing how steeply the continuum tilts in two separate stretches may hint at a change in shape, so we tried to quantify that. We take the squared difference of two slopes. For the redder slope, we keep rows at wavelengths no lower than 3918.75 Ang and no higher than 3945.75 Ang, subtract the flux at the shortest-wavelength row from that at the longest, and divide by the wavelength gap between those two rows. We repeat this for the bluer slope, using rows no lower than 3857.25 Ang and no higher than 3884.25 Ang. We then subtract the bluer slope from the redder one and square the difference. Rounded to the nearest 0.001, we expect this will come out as 0.007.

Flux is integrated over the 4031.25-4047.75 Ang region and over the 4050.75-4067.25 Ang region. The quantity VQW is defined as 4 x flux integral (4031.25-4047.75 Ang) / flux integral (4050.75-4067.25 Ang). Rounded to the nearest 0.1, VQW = 4.0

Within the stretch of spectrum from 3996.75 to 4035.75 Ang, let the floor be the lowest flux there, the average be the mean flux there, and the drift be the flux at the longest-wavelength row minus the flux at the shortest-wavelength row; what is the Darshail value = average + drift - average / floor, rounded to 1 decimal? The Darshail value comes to 21.6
